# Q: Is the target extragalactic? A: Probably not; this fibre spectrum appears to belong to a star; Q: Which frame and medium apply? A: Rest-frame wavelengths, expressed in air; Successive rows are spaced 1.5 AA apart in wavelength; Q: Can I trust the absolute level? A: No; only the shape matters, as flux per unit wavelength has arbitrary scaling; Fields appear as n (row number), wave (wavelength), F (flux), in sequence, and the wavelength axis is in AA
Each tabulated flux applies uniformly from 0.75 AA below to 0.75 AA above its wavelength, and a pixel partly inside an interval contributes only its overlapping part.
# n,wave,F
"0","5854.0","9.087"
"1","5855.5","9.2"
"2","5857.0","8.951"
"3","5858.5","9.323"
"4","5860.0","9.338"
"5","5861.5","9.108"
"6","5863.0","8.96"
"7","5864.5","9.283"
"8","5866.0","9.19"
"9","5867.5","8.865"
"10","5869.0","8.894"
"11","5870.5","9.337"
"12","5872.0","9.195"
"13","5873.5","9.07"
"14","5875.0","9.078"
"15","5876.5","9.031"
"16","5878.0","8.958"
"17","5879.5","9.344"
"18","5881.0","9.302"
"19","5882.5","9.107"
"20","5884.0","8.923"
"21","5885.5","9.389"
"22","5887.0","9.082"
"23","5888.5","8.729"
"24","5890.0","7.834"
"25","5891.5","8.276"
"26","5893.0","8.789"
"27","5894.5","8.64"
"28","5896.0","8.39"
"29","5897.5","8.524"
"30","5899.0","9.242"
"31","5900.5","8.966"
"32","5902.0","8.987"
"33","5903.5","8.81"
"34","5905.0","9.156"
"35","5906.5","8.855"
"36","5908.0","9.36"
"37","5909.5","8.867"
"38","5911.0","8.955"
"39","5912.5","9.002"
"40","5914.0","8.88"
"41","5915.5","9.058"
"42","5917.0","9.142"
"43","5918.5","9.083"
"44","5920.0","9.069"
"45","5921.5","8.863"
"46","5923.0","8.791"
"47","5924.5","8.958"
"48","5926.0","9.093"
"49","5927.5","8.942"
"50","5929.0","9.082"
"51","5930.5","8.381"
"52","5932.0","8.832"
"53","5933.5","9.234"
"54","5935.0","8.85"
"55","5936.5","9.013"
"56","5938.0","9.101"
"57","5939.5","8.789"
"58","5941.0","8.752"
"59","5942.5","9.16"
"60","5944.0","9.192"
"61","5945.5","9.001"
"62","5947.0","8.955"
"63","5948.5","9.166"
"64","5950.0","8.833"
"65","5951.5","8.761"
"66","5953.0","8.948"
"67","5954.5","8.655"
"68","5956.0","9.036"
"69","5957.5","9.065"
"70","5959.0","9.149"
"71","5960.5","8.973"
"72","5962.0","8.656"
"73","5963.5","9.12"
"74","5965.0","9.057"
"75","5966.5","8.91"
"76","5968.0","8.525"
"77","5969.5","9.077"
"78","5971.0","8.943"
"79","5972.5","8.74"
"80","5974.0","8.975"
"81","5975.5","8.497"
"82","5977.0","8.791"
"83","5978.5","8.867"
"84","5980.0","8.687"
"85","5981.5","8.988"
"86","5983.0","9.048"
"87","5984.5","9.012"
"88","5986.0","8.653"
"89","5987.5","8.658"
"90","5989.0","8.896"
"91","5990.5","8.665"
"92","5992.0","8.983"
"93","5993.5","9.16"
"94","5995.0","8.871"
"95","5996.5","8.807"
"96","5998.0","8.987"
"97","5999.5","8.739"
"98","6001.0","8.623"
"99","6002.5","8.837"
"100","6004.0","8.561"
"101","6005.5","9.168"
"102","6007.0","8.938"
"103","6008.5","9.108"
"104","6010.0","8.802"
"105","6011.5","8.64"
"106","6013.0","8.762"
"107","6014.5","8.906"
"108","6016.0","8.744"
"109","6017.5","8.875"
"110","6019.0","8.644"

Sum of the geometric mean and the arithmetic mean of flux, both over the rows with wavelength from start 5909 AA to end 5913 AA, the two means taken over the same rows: 17.88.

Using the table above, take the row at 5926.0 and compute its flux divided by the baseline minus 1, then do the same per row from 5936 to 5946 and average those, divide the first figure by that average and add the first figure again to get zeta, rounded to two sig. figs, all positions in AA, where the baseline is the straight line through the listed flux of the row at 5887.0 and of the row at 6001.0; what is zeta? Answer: 1.2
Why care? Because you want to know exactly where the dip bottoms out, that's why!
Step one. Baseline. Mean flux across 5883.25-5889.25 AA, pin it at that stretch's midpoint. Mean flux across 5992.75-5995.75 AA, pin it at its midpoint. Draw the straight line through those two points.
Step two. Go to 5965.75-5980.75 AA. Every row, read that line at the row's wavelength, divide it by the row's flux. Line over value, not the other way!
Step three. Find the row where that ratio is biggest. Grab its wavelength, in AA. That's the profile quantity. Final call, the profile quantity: 5975.5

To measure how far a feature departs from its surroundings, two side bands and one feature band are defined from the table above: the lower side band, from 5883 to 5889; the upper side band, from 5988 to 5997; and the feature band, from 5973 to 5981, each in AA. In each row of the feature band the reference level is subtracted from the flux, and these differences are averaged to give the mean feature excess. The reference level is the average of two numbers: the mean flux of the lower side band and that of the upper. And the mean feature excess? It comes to -0.20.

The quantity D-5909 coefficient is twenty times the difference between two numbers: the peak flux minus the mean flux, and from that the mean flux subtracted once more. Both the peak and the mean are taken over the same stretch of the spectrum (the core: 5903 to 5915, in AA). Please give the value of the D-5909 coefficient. -172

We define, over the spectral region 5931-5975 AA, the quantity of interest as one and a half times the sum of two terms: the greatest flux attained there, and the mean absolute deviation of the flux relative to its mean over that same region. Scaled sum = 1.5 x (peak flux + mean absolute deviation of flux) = 14.1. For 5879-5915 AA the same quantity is 14.5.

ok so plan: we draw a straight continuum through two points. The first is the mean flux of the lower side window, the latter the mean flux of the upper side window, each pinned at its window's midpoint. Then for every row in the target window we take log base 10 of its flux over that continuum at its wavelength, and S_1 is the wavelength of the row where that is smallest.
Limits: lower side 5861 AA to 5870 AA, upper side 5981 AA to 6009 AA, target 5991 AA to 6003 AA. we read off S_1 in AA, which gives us 6001.0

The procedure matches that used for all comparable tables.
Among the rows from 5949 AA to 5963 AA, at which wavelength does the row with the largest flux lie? 5959.0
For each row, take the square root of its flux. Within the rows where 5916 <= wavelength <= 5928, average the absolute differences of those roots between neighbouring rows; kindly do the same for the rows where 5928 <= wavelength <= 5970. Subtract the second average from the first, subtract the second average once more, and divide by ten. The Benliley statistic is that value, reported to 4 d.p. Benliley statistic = -0.0067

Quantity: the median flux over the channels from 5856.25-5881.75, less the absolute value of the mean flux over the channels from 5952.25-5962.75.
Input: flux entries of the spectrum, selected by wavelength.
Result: 0.18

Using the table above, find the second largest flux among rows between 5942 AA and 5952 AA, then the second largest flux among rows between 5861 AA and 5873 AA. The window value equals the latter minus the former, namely 0.12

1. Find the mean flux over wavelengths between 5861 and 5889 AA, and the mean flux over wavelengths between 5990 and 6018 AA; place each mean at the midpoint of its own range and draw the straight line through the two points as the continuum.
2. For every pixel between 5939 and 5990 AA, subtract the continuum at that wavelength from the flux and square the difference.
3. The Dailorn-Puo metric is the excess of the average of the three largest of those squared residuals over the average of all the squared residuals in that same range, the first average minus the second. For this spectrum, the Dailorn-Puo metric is 0.10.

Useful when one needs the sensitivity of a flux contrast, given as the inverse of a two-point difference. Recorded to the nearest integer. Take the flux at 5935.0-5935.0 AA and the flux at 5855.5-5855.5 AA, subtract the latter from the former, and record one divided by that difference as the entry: -3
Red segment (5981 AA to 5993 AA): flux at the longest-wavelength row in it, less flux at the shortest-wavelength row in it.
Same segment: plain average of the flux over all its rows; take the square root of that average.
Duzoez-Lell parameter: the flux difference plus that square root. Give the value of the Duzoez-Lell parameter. 2.97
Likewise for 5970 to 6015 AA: 2.94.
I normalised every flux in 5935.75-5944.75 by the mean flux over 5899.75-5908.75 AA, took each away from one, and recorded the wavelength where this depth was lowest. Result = 5944.0 AA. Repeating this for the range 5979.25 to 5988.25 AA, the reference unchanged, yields 5983.0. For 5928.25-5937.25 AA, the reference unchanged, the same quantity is 5933.5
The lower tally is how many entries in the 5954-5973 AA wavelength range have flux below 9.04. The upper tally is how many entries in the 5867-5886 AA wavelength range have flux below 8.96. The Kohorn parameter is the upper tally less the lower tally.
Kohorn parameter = -4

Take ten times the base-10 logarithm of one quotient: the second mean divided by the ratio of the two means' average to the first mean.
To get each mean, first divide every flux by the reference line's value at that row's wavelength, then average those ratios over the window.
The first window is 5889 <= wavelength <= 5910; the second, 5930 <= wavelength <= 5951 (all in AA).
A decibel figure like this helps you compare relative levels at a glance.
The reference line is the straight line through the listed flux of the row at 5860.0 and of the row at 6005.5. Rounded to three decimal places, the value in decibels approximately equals -0.198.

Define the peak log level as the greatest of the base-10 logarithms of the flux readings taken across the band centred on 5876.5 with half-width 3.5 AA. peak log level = 0.971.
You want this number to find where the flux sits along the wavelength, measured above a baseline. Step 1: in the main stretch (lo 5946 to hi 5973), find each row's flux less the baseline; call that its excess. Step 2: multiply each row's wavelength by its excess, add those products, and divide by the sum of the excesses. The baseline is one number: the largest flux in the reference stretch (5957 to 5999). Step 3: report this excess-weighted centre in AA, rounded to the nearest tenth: 5960.6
